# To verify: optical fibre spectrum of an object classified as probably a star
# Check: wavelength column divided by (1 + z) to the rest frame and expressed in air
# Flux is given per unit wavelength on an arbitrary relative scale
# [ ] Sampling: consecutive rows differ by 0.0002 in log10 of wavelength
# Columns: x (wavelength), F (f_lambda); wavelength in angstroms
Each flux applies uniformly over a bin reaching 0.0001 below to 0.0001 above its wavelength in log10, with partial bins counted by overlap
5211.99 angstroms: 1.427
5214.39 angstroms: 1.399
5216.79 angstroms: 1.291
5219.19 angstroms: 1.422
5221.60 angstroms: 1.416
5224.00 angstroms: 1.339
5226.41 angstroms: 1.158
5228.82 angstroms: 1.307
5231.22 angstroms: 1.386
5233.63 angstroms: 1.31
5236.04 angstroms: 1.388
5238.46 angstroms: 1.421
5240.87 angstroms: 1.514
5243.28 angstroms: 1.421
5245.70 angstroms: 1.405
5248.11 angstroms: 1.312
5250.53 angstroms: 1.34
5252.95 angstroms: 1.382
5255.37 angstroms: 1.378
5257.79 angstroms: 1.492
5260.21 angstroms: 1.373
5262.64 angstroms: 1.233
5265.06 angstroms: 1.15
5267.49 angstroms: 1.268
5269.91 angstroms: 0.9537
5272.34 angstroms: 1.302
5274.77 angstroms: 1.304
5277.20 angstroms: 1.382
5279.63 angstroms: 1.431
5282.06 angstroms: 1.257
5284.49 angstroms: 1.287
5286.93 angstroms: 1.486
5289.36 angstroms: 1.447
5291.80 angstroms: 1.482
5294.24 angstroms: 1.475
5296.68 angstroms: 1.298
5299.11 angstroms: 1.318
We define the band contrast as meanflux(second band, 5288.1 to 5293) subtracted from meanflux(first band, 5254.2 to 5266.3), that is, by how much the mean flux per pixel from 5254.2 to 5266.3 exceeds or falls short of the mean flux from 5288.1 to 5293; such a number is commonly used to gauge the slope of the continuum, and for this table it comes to -0.14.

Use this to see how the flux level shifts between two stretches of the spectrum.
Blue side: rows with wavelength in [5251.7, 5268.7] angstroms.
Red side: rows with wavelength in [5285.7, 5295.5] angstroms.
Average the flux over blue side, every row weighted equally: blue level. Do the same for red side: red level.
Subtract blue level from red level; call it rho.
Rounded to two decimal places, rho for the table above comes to 0.15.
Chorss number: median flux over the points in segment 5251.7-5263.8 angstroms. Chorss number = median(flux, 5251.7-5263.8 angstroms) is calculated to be 1.38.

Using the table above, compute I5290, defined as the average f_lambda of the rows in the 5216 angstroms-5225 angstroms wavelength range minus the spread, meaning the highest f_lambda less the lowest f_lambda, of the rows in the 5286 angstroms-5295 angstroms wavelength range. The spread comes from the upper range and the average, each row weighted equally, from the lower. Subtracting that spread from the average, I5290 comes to 1.33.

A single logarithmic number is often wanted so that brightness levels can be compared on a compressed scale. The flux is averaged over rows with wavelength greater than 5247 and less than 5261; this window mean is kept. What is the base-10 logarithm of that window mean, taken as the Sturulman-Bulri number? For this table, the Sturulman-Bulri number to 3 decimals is 0.140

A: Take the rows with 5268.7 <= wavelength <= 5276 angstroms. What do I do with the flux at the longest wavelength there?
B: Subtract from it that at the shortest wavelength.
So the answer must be 0.4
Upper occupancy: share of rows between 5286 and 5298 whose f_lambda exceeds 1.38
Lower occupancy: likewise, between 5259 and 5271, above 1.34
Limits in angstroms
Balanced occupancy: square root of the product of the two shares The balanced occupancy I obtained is 0.40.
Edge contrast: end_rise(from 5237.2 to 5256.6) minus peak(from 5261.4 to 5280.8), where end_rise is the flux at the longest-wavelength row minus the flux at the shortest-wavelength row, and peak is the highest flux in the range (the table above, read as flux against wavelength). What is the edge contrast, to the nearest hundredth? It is -1.47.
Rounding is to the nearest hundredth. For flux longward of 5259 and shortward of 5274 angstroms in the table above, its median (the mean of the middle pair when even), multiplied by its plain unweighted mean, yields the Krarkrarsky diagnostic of 1.52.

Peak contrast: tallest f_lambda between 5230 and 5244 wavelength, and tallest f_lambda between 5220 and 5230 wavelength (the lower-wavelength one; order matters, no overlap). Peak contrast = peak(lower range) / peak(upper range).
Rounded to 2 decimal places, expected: 0.94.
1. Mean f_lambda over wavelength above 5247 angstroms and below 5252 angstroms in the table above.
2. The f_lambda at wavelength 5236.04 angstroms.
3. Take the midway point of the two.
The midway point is 1.36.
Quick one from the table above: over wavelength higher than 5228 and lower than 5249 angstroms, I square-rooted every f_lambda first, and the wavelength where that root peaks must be 5240.87 angstroms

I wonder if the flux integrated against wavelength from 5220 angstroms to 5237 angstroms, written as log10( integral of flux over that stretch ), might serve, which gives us 1.35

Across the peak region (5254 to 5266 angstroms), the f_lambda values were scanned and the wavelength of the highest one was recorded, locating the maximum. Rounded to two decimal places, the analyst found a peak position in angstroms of 5257.79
